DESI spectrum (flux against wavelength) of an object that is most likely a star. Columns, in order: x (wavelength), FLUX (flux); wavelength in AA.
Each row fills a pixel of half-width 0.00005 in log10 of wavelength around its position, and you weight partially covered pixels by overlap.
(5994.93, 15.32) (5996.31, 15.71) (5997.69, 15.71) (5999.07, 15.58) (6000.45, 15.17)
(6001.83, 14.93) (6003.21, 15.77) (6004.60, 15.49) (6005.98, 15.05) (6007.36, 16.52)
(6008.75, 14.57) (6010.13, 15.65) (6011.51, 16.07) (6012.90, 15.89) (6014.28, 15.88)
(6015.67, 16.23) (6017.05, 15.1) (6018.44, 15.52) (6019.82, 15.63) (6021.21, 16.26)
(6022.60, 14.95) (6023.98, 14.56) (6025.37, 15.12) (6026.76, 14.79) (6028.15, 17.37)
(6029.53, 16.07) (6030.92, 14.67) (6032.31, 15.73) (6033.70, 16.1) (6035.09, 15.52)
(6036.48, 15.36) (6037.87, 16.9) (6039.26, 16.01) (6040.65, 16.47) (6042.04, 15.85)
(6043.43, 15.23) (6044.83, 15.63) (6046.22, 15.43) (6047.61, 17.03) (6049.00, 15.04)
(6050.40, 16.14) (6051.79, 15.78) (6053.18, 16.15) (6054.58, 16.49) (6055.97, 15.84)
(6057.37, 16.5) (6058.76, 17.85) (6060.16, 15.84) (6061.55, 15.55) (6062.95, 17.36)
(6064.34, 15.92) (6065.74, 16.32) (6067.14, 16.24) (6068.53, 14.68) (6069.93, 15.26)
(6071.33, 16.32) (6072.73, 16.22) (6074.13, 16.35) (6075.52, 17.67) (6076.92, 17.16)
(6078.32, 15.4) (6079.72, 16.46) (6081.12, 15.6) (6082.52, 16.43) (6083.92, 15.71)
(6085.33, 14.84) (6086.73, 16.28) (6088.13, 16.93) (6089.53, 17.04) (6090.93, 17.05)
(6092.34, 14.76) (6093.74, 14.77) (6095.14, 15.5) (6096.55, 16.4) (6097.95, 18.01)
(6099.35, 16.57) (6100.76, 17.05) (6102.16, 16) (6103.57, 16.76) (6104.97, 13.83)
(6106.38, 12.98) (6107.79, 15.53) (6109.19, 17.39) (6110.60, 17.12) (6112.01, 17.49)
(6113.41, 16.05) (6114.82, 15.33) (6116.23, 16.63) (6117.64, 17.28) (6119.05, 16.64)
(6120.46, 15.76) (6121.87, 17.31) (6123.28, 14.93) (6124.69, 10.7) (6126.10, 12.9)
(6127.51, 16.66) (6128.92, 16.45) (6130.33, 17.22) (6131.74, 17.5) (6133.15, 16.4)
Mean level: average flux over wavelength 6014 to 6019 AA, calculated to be 15.7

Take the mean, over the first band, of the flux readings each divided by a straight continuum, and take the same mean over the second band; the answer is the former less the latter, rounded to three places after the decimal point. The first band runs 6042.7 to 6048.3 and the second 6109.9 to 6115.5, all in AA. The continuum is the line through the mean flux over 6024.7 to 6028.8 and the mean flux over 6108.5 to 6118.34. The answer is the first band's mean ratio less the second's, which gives 0.006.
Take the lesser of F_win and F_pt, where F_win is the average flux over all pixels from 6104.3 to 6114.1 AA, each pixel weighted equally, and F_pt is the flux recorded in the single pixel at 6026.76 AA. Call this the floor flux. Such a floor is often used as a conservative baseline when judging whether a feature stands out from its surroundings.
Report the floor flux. 14.8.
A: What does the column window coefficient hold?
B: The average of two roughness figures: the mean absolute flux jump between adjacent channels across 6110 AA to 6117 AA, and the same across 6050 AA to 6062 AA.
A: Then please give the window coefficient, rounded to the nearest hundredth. 0.86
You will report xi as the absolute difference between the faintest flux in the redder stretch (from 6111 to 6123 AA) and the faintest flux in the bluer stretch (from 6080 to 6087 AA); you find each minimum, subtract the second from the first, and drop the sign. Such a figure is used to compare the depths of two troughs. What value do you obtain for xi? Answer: 0.5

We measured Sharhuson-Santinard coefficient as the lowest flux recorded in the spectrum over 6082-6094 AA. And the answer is 14.76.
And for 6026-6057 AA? 14.67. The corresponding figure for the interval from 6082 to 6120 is 12.98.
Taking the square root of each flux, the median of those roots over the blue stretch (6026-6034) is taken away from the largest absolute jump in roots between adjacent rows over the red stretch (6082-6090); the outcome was -3.80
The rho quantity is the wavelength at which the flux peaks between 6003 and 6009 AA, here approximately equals 6007.36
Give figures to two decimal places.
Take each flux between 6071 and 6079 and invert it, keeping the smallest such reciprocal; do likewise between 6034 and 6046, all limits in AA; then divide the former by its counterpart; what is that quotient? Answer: 0.96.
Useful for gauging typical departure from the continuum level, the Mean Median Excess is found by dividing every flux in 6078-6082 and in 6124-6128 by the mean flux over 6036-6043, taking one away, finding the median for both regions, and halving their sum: -0.12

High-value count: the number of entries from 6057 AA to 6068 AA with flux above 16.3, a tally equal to 4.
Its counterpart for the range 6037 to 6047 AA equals 2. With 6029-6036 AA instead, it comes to 0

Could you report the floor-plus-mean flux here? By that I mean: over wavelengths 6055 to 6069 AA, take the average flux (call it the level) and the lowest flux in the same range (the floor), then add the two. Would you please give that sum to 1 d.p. 30.9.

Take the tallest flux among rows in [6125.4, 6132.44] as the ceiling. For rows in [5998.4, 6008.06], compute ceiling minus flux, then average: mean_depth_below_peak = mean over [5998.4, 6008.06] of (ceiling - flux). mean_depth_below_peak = 2.0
